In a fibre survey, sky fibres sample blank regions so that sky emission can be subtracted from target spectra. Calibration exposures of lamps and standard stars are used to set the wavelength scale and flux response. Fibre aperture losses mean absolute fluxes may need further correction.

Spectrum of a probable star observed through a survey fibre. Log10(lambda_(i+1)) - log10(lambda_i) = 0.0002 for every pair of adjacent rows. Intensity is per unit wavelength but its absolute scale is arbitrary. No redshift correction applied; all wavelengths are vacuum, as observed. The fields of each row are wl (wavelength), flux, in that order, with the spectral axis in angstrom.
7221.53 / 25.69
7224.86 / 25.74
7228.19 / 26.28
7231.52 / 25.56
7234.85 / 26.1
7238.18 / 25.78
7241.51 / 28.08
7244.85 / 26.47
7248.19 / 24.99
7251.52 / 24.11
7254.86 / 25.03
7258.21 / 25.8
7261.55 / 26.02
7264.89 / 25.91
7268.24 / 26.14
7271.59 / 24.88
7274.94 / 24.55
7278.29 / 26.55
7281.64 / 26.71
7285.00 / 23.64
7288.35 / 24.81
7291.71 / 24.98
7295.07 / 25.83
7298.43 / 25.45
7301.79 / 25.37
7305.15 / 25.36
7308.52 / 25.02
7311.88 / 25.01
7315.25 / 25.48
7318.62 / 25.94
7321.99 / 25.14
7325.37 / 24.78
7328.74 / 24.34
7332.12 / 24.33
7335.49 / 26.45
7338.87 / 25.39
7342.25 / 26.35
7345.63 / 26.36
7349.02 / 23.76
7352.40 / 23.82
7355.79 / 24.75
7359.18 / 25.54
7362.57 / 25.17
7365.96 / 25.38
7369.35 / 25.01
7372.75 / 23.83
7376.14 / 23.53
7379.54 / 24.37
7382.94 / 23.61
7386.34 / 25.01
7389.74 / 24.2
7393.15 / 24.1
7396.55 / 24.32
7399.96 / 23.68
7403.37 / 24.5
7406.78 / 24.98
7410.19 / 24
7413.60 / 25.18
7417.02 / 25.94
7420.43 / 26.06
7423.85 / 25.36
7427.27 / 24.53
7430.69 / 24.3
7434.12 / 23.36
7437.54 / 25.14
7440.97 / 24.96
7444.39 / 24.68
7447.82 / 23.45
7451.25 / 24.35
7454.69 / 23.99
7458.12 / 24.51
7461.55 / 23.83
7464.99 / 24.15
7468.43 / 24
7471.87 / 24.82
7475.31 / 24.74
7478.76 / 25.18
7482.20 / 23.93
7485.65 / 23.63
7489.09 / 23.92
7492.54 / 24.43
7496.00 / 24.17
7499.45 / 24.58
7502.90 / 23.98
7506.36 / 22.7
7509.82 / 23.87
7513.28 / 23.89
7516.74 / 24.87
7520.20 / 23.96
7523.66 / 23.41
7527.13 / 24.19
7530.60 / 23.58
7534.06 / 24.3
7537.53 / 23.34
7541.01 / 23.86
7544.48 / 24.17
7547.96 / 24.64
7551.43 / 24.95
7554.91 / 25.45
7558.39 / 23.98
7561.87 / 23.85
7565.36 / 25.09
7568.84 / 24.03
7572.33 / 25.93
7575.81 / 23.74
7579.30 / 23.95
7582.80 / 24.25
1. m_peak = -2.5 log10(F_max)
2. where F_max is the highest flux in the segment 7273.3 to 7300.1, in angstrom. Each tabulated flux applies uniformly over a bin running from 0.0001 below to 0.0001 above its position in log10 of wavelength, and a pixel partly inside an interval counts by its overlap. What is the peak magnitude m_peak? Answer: -3.57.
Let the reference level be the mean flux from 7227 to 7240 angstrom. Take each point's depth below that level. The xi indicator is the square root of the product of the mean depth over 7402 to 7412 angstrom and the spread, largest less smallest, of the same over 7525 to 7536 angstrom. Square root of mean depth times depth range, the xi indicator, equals 1.02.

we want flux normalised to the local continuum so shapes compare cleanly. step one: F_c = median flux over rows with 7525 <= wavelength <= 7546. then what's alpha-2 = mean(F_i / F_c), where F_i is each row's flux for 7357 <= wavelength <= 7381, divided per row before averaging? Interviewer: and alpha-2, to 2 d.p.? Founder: 1.03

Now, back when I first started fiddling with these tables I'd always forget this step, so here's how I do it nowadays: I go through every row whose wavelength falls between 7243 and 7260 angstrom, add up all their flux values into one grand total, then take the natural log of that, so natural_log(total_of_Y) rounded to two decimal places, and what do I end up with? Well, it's 4.84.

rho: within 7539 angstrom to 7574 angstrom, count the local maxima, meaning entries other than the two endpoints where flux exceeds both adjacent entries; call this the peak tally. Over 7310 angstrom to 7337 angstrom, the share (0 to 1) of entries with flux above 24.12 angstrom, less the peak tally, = -1.00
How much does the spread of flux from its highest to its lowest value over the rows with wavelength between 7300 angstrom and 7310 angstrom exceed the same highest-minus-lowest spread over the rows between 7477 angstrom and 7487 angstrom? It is -1.2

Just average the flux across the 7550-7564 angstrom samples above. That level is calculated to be 24.6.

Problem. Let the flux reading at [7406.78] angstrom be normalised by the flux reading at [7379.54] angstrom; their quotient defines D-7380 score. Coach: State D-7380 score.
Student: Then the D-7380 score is 1.03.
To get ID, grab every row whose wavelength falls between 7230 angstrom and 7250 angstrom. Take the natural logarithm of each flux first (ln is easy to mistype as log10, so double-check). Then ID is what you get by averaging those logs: 3.26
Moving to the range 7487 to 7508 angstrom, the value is 3.18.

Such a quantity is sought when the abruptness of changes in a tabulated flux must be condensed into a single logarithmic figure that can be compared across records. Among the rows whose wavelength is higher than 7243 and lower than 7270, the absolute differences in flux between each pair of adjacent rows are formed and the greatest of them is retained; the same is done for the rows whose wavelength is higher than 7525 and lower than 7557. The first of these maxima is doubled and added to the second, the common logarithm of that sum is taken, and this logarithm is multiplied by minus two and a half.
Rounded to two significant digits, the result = -1.5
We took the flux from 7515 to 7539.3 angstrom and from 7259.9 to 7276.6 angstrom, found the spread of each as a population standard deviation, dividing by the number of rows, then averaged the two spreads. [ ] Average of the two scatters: 0.58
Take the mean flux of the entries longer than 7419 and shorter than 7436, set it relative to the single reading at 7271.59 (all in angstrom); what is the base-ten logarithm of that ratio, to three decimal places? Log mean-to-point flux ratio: -0.003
